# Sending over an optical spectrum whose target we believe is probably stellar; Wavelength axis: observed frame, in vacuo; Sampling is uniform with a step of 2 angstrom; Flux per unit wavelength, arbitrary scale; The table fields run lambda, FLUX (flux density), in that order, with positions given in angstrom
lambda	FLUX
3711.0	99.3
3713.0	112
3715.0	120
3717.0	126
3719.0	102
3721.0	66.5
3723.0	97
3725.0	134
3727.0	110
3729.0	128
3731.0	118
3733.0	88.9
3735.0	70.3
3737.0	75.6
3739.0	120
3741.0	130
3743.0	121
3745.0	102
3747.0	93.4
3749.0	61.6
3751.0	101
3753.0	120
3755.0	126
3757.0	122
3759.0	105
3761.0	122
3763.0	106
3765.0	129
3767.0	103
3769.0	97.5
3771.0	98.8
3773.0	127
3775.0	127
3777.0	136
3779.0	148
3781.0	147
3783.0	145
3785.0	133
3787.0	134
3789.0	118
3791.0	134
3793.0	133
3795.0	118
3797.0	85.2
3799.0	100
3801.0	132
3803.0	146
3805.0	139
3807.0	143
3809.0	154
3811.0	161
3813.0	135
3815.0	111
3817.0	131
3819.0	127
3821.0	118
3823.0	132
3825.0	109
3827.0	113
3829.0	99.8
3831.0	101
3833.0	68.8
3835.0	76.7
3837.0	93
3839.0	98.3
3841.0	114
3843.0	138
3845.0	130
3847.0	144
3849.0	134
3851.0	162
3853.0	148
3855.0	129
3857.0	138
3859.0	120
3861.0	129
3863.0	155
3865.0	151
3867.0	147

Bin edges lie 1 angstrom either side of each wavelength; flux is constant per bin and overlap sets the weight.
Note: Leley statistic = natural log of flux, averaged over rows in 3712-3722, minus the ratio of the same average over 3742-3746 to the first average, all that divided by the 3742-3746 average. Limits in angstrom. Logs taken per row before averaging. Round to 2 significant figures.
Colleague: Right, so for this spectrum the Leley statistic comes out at 0.77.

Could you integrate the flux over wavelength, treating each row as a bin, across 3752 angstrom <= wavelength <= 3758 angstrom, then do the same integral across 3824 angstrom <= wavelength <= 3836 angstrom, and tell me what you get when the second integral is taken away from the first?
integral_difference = -401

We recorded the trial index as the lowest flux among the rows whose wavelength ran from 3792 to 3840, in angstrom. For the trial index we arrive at 68.8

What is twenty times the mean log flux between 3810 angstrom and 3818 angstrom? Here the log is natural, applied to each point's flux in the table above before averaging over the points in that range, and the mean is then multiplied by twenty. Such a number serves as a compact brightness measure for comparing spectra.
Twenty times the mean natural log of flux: 98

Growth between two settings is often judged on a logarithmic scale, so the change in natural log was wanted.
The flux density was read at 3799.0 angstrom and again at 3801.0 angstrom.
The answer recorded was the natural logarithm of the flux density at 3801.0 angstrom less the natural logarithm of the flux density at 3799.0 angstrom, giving 0.28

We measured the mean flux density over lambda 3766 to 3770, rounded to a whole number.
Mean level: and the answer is 100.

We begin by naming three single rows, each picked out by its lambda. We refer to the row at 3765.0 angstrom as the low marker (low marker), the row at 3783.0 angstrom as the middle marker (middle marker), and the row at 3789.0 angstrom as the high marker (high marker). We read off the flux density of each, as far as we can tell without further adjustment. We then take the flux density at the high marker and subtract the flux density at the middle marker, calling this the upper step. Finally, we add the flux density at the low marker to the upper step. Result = 102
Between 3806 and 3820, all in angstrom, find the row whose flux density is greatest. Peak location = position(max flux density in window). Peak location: 3811.0 angstrom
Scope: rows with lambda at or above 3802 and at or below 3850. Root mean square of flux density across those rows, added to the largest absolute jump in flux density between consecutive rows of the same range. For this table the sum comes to 156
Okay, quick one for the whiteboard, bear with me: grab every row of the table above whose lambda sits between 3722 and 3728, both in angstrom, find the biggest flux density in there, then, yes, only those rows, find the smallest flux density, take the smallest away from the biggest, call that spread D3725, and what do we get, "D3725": 37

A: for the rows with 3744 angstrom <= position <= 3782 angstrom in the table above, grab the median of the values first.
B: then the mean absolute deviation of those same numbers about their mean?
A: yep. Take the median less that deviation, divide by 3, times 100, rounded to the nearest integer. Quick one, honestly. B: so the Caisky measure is 3436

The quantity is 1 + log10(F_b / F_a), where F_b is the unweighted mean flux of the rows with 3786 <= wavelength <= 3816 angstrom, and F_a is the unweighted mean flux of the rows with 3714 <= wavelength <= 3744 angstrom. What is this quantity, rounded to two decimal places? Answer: 1.08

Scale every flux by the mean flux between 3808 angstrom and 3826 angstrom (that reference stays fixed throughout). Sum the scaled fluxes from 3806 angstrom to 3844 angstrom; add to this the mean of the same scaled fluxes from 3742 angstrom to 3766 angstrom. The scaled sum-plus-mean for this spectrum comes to 18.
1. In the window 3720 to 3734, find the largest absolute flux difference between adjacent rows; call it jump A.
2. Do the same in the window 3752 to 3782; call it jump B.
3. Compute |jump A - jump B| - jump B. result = -19.4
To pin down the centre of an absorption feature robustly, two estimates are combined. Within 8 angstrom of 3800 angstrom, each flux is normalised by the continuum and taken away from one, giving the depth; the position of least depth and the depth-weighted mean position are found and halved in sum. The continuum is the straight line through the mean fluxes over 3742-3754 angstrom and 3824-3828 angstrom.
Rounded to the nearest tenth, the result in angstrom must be 3802.8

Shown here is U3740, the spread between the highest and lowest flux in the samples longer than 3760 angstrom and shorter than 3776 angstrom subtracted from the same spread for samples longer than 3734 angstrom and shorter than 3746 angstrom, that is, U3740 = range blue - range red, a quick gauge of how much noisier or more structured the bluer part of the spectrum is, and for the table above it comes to 28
